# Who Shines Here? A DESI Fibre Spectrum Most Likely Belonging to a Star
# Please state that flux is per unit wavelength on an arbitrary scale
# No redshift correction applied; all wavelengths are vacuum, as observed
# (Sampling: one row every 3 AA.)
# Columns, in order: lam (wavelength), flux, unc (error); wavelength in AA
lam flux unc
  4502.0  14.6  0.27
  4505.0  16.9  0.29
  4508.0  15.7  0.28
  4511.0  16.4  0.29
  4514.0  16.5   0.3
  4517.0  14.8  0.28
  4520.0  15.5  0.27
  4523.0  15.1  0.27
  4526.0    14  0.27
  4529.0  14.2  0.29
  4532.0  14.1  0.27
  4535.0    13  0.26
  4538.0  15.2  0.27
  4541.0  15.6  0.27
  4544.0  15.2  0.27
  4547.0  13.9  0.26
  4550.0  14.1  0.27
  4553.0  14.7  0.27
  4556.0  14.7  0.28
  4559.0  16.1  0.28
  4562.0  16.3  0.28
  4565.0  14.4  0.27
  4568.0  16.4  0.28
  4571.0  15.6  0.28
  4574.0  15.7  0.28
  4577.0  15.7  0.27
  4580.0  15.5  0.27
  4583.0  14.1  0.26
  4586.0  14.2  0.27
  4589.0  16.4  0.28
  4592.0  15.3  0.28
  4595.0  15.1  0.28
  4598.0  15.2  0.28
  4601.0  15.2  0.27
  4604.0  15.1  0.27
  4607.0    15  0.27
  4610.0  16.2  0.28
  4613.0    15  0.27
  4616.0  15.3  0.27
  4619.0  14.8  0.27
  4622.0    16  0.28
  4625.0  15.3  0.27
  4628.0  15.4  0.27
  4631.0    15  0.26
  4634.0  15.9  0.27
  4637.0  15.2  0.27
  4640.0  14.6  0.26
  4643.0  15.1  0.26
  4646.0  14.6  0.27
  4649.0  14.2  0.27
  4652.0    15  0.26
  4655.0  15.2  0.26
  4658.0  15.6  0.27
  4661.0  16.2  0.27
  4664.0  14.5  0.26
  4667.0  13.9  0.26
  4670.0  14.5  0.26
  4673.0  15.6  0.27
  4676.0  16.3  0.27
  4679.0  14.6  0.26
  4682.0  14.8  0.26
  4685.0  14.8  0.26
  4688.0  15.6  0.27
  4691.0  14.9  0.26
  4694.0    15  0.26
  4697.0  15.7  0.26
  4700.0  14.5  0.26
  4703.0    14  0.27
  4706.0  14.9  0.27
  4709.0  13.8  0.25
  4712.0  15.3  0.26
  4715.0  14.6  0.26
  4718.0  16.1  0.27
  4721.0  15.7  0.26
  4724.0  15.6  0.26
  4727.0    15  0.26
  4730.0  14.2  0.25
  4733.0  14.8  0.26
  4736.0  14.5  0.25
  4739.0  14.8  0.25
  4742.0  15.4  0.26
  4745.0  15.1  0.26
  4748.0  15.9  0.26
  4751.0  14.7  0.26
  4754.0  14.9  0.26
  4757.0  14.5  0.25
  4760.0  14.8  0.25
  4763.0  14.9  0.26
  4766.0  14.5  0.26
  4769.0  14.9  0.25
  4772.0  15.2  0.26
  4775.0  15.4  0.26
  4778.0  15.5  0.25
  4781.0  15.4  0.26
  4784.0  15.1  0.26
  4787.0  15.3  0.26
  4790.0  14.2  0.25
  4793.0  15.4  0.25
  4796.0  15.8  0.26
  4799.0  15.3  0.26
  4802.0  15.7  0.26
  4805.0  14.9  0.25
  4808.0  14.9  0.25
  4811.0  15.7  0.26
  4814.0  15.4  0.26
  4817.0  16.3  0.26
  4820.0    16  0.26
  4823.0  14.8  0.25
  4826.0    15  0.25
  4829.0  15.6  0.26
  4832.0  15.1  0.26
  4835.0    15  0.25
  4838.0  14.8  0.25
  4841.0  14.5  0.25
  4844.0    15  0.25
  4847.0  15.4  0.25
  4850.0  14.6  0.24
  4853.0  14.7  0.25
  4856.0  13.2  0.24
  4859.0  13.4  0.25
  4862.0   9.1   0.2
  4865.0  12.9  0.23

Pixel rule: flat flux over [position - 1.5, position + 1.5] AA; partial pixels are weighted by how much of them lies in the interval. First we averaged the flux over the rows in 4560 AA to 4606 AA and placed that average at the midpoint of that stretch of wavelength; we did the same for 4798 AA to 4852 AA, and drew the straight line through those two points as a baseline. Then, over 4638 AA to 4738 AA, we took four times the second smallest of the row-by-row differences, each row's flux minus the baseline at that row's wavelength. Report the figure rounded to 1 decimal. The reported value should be -5.6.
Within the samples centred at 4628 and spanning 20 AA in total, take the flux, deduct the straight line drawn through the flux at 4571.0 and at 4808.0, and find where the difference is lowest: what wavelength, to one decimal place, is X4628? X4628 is 4619.0 AA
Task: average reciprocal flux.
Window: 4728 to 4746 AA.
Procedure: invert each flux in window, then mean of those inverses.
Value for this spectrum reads 0.0676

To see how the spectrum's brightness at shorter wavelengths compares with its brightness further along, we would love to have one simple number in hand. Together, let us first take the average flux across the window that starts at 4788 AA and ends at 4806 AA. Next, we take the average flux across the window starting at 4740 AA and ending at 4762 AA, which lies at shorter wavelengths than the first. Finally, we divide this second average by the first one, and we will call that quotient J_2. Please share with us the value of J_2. 0.99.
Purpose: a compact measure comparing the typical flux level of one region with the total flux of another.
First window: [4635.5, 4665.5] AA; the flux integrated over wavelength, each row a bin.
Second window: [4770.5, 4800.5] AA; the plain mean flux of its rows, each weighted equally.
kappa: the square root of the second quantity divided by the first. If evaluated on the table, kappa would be 0.1840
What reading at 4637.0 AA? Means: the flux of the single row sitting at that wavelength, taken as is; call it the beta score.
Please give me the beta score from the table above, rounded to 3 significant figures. 15.2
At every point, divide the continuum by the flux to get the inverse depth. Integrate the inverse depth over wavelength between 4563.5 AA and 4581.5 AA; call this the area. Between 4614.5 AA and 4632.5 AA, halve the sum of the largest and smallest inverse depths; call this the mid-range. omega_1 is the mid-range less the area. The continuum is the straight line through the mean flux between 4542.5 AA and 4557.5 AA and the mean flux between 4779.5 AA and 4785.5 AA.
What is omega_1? -16.0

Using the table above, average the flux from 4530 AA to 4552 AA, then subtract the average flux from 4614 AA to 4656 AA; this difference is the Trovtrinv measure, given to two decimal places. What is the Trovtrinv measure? -0.67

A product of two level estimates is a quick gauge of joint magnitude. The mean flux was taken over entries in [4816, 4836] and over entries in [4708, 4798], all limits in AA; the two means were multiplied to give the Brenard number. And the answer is 232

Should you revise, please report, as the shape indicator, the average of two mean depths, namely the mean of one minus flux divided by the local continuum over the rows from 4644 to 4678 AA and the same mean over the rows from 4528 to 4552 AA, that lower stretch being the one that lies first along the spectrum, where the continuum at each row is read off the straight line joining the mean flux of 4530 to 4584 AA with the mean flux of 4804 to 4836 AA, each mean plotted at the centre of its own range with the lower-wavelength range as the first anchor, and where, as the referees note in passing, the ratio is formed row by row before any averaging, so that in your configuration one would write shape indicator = 0.022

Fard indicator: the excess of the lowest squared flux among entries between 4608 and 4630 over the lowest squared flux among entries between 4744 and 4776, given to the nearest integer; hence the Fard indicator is 9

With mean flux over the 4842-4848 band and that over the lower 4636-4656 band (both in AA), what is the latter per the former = 0.98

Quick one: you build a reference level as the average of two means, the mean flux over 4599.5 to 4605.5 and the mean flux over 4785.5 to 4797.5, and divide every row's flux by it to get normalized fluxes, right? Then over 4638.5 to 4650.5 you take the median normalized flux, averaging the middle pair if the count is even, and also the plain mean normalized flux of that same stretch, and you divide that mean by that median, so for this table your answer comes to 1.00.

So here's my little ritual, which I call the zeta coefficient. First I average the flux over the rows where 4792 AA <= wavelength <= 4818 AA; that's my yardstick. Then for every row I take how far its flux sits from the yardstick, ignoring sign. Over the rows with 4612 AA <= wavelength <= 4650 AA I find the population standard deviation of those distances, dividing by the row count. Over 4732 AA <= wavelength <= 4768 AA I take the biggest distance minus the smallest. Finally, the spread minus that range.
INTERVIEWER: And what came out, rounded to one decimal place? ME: -0.6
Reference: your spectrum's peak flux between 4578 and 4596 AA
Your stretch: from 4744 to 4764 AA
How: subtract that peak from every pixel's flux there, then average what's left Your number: -1.43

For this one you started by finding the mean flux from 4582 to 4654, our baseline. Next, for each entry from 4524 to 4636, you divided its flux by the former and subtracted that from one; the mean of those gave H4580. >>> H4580 0.002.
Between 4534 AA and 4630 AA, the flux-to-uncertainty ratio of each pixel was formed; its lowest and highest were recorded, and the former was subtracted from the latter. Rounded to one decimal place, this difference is 8.6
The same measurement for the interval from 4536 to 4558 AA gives 5.6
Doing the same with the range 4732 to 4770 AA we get 5.4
